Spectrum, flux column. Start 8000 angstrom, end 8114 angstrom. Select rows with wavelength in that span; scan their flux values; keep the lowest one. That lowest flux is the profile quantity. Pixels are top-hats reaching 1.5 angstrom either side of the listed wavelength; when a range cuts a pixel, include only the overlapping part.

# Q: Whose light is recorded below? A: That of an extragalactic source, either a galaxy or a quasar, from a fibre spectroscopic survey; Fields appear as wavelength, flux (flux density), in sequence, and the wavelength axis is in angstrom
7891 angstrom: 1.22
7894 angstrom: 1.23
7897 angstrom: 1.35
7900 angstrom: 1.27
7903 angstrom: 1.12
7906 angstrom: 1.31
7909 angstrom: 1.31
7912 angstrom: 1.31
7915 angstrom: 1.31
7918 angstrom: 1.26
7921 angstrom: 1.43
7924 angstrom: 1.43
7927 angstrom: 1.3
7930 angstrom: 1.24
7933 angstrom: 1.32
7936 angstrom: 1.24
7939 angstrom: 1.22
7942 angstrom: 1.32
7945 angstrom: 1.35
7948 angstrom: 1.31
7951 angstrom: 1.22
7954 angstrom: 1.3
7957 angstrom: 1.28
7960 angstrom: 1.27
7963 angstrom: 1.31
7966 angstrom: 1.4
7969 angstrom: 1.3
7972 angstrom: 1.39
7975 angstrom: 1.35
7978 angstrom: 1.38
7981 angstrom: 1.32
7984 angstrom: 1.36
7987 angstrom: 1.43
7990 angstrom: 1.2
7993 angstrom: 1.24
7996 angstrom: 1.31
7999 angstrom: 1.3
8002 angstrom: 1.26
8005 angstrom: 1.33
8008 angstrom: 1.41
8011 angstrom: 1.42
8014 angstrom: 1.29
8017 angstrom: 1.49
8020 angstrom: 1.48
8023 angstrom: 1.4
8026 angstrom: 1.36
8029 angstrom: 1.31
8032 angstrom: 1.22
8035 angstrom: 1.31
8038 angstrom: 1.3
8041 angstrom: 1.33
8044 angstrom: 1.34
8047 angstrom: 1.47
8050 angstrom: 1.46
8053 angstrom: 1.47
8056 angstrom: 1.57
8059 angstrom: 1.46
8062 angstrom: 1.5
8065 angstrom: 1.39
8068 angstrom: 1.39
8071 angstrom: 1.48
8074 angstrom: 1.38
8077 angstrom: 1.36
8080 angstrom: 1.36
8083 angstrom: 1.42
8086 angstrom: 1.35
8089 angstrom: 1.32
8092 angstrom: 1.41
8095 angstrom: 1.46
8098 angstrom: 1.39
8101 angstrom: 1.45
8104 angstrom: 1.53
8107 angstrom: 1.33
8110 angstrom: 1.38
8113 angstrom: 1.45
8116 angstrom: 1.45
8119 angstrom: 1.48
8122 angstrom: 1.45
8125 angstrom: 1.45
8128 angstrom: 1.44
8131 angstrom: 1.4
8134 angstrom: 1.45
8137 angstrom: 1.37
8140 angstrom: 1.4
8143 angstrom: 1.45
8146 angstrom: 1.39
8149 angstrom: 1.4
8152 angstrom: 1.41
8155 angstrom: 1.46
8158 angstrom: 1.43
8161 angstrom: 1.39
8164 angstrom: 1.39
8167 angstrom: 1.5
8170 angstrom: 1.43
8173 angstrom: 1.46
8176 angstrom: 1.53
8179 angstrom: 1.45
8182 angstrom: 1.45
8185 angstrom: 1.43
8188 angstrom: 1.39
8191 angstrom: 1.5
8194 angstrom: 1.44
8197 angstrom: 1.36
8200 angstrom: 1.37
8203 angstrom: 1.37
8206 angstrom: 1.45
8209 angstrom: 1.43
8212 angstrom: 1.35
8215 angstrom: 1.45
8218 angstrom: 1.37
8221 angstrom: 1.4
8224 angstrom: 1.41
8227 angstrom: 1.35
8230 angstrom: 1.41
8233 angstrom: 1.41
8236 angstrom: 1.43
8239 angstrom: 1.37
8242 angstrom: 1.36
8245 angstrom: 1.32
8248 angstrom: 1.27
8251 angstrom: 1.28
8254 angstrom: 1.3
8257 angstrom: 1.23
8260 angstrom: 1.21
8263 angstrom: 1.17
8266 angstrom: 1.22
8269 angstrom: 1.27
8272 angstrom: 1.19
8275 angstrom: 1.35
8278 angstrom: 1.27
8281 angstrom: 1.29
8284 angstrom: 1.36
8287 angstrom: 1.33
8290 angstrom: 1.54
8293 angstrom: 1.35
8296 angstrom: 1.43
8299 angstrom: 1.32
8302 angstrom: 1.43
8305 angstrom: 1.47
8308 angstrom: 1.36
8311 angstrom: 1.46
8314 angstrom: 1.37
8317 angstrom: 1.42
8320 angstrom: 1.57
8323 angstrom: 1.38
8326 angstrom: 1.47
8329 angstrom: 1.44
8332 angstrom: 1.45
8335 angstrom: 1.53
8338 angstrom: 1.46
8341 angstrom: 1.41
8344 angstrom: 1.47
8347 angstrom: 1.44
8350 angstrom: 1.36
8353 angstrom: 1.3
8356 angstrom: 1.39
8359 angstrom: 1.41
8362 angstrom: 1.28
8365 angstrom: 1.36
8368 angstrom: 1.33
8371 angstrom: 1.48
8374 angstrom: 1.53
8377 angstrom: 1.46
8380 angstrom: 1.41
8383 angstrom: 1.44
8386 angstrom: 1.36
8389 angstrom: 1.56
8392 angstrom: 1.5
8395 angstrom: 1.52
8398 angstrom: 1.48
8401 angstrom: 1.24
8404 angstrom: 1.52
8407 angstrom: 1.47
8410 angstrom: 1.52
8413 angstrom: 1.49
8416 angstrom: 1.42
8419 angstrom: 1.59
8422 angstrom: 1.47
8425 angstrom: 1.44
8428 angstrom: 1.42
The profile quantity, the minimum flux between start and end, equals 1.22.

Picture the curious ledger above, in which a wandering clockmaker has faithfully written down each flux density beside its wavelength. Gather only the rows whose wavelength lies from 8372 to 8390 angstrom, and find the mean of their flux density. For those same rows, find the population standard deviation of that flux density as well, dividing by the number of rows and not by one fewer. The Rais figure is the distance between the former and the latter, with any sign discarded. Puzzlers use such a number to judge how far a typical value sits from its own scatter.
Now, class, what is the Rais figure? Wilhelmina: 1.39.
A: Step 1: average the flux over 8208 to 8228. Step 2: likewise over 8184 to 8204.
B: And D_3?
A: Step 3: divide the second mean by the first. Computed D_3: 1.010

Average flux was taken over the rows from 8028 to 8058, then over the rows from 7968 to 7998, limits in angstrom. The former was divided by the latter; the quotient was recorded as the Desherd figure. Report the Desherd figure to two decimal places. 1.04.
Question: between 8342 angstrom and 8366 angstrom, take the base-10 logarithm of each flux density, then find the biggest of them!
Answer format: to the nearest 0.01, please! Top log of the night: 0.17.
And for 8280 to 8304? 0.19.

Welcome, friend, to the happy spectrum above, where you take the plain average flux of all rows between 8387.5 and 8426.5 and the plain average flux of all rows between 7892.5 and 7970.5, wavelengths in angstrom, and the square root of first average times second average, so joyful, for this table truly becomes 1.38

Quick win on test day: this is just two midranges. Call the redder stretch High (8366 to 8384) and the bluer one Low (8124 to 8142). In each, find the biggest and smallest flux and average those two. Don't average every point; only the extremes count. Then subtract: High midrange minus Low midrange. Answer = 0.02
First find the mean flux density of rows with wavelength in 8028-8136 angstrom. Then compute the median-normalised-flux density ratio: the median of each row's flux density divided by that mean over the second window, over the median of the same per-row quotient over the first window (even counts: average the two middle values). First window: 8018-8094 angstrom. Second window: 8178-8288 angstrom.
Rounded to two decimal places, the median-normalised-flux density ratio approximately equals 0.98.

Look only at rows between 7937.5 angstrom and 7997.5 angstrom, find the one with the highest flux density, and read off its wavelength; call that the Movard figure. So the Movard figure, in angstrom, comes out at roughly 7987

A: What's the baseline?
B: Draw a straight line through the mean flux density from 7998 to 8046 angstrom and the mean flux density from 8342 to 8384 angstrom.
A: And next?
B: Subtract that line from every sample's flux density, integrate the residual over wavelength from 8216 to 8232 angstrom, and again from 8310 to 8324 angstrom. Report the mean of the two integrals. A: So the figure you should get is 0.4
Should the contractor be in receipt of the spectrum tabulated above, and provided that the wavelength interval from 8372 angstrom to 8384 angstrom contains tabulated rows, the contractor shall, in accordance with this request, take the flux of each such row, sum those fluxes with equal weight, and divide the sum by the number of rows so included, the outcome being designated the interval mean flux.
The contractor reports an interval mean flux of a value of 1.46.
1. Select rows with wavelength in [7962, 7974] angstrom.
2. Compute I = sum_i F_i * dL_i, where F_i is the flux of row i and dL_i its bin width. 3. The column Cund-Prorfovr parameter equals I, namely 16.2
